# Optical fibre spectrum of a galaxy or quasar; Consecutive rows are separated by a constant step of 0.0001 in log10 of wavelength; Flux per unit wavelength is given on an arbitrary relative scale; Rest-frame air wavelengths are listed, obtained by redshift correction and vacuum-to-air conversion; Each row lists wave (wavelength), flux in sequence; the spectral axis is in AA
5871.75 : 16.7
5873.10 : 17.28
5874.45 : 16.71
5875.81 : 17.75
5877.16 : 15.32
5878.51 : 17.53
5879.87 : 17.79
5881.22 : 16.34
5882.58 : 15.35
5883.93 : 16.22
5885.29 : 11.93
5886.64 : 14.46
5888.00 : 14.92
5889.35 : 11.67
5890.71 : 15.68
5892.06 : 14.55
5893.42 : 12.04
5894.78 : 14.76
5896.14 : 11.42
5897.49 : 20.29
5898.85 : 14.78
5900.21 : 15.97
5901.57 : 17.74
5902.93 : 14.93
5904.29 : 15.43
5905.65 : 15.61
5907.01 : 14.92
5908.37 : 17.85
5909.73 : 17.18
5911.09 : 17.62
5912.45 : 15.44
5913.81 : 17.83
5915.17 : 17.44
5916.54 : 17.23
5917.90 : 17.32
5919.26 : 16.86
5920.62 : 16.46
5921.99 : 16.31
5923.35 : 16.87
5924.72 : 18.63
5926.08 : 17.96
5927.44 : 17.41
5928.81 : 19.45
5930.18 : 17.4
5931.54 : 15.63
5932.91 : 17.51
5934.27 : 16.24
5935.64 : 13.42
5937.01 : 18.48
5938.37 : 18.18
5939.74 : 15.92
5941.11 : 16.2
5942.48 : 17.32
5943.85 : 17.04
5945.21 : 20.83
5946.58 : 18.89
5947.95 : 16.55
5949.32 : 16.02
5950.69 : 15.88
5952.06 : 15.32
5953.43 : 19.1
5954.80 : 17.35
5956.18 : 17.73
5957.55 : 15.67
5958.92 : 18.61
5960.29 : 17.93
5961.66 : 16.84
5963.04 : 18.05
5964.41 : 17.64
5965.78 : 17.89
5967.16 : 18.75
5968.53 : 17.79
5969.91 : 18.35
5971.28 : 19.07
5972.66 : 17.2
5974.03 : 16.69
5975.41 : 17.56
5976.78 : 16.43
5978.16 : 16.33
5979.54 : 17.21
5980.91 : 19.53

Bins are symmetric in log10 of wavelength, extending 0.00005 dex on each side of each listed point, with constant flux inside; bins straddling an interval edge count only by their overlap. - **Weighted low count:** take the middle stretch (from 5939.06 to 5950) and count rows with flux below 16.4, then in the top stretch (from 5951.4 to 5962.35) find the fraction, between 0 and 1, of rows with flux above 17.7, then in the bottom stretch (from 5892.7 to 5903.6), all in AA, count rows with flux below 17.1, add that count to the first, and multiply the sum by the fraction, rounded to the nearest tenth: 4.5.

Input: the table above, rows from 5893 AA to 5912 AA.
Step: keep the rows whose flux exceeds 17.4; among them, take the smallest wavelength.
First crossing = 5897.49 AA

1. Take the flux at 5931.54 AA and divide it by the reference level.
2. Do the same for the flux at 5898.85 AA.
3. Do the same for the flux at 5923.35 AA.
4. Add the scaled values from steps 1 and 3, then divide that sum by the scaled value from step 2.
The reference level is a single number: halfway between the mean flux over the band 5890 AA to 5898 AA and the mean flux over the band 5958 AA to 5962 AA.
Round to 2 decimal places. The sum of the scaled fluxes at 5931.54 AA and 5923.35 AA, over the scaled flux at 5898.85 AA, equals 2.20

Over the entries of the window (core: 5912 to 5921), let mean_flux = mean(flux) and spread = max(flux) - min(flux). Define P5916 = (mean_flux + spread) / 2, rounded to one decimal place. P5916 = 9.7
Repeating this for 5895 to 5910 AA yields 12.4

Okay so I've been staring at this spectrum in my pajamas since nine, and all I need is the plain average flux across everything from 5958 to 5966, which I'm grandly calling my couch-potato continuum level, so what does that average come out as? 17.8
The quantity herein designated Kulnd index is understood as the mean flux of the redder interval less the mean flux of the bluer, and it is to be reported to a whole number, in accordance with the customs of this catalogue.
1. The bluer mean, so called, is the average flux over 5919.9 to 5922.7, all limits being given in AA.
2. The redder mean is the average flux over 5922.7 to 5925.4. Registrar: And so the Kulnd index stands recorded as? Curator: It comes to 1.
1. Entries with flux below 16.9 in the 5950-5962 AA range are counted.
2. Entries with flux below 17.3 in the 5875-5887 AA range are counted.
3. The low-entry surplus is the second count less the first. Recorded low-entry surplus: 2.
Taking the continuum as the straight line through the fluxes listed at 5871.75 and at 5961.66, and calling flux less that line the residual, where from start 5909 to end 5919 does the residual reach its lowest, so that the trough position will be 5912.45 AA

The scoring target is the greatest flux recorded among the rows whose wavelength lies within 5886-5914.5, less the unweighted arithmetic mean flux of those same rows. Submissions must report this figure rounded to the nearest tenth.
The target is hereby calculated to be 4.8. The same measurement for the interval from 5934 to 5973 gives 3.4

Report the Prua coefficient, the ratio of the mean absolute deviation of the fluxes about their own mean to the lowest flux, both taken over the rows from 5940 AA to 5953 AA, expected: 0.083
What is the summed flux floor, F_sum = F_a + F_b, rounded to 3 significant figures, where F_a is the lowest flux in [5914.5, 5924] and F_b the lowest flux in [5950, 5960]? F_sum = 31.6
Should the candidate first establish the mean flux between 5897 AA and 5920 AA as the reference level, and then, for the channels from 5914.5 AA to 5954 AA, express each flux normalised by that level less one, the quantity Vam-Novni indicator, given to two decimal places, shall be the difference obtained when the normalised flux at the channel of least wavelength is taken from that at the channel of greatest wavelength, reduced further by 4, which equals -3.90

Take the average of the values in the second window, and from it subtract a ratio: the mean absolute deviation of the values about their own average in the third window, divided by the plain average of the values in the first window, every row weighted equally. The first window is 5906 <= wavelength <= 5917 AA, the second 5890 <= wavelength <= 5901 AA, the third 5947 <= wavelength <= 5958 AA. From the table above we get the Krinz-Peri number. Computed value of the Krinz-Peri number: 14.9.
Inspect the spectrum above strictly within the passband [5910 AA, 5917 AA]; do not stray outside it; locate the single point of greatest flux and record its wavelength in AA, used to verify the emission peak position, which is 5913.81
